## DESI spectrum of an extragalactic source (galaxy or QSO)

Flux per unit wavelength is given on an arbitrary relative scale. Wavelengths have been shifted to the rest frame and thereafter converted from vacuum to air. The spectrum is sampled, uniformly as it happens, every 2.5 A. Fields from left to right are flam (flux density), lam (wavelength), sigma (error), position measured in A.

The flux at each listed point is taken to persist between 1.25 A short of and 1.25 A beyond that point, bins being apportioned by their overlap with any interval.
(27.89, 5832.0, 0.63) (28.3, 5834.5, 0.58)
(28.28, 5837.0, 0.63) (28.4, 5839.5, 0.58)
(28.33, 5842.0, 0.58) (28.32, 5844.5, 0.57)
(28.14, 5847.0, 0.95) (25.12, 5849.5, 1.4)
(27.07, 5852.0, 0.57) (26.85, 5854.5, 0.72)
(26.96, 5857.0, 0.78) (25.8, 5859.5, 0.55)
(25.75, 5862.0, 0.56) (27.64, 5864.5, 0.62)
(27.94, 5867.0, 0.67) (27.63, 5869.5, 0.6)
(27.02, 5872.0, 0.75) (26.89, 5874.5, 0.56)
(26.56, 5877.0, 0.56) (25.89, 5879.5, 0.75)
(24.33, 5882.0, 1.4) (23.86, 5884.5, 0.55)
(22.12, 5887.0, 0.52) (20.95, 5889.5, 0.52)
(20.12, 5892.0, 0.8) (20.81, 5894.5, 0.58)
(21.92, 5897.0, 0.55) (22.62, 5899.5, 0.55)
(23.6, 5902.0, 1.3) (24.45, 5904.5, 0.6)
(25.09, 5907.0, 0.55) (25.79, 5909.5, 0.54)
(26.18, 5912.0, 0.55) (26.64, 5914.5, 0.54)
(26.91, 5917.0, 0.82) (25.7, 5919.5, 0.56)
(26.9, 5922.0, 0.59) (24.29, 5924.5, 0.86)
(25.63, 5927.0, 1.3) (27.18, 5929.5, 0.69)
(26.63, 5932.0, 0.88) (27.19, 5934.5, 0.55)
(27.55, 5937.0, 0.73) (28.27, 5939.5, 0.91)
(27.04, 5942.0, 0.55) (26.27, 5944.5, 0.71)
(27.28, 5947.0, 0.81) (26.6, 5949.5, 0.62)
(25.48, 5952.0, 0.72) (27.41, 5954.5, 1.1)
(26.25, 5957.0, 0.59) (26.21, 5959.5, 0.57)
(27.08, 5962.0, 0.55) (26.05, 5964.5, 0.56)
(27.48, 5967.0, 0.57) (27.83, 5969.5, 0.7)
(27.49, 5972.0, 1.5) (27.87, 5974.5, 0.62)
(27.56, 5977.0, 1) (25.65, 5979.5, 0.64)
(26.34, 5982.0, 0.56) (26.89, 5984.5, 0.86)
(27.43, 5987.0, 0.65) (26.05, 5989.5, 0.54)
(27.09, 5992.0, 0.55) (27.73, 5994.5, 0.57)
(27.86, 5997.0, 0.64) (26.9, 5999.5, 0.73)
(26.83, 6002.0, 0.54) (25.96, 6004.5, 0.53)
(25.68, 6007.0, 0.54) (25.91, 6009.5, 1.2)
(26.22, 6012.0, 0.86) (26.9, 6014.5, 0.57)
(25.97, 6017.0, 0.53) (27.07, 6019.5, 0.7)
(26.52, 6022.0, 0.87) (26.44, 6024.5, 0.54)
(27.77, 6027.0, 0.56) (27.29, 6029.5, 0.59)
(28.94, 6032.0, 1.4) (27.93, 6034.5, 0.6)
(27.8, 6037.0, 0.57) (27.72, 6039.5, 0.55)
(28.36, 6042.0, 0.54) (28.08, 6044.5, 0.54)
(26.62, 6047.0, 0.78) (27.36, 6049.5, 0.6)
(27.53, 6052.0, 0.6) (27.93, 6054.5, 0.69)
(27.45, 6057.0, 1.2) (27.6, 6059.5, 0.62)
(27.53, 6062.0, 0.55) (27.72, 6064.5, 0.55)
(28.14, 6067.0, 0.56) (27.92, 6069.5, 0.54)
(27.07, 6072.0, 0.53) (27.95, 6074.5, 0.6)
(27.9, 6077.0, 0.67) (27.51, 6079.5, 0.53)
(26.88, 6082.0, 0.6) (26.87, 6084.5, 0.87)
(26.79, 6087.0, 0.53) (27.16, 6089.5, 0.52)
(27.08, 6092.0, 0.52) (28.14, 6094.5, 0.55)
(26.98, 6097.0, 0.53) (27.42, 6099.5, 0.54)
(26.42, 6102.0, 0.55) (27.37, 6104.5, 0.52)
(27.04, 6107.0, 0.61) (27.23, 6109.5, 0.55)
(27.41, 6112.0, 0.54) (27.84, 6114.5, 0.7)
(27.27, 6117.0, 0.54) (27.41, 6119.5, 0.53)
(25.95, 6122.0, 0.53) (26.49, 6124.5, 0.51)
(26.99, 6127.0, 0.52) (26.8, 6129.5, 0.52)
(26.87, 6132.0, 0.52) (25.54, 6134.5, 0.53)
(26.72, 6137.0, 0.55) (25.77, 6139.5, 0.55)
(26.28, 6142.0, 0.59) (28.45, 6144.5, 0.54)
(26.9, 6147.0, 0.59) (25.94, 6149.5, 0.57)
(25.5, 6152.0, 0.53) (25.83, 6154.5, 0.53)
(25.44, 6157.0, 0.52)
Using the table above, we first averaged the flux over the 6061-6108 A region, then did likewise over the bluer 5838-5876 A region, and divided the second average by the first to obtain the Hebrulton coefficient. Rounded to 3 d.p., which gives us 0.994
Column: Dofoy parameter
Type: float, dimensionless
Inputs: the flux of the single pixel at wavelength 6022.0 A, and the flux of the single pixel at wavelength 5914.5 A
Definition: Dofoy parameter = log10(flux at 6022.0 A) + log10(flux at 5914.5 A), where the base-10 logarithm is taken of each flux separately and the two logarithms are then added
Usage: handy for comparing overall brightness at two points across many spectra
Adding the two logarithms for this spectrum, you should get 2.85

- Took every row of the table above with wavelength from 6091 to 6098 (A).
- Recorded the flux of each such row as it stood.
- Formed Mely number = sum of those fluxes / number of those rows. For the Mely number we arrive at 27.4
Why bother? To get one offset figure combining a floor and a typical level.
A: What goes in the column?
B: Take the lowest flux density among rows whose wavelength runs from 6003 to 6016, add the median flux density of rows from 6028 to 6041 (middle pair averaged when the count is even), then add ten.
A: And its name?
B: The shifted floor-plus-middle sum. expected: 63.5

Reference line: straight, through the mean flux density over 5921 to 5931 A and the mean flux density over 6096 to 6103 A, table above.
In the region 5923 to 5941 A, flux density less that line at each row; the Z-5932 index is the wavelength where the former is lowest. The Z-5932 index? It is 5924.5 A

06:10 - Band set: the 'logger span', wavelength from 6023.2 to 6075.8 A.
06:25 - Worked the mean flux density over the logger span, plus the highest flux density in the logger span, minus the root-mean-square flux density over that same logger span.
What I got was 28.9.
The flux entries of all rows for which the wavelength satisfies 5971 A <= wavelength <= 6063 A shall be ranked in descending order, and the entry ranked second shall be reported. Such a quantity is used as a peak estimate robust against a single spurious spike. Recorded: 28.36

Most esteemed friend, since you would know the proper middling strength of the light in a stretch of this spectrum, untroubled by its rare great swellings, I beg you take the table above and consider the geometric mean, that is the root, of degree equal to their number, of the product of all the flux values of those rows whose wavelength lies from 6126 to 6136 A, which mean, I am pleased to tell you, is 26.5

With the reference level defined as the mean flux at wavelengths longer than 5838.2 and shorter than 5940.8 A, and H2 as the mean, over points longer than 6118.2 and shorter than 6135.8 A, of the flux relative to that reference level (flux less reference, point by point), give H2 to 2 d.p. 0.85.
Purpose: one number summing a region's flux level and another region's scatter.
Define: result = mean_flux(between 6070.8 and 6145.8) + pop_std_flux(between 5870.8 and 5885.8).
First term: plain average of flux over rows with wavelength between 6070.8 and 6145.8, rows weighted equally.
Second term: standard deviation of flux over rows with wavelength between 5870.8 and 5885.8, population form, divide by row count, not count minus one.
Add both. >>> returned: 28.3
